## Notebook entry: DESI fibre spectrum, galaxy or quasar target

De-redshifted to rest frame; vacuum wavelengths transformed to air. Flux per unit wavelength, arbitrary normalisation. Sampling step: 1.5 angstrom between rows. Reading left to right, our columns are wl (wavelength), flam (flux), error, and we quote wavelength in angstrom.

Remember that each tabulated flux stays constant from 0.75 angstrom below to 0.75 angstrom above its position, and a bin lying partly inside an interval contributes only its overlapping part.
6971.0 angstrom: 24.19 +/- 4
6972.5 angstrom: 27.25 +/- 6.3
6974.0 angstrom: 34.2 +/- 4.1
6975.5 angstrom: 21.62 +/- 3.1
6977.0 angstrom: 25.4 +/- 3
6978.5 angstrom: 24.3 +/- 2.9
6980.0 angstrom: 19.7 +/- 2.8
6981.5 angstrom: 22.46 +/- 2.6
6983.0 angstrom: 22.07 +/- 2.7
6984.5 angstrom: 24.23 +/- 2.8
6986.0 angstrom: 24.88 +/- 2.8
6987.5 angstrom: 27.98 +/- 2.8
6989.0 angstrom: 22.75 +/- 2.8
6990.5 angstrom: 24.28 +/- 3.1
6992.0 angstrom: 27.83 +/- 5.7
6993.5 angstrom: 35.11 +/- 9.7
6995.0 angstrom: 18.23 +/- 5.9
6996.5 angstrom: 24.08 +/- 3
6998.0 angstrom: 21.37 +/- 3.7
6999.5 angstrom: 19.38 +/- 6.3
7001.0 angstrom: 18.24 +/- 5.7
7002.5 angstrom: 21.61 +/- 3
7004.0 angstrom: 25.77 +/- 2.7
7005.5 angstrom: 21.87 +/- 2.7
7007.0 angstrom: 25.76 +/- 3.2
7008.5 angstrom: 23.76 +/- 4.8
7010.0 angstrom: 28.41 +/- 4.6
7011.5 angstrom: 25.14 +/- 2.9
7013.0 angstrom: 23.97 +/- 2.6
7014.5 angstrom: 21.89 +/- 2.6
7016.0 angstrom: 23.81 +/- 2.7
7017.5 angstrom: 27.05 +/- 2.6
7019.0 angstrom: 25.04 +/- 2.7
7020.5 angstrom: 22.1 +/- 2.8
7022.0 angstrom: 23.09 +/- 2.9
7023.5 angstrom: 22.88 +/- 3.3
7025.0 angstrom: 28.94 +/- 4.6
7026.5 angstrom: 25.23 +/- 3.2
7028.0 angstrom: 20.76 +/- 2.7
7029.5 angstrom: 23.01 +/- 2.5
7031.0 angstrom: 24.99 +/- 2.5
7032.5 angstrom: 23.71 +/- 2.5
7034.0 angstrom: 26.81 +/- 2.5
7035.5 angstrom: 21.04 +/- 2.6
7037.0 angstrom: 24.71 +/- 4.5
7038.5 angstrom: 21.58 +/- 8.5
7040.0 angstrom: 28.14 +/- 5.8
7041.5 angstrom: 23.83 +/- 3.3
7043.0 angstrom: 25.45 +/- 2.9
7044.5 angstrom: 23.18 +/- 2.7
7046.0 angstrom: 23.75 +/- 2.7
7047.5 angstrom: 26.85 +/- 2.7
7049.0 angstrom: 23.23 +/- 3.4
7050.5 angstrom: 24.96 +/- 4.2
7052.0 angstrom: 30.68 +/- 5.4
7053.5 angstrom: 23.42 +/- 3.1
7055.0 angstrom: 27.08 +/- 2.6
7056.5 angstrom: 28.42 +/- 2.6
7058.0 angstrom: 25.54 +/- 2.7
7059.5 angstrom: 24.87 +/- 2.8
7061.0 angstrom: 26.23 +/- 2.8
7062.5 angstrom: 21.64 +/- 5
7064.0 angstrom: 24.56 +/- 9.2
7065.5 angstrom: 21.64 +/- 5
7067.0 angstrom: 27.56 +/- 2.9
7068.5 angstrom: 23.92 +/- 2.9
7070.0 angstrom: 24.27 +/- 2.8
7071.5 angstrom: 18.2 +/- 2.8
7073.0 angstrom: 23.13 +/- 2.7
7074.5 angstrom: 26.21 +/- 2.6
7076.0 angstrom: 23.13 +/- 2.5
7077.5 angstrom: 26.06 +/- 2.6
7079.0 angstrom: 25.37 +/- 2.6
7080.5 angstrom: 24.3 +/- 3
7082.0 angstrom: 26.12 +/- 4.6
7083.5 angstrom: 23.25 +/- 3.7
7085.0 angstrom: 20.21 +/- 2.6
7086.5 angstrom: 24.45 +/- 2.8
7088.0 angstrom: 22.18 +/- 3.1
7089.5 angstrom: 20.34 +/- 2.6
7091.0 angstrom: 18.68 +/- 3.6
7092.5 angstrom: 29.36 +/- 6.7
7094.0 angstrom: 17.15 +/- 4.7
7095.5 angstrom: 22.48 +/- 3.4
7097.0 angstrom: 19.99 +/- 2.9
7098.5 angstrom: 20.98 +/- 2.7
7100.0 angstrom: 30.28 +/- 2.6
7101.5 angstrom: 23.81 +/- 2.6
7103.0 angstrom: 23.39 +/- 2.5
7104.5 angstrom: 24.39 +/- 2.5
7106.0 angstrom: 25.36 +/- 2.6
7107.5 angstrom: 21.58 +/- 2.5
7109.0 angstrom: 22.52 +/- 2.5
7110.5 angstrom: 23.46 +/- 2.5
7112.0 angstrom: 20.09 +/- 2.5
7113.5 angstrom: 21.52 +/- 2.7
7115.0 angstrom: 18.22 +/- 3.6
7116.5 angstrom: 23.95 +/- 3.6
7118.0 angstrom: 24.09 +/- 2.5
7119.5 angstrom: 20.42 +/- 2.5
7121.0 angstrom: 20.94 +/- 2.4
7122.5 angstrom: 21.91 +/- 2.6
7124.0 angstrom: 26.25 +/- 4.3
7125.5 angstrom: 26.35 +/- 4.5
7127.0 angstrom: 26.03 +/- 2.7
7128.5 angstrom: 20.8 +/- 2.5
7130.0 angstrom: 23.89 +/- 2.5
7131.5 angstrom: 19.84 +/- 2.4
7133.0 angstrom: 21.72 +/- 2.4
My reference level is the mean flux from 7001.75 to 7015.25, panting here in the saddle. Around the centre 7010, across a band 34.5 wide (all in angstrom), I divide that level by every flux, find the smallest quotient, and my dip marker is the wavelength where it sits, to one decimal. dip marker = 6993.5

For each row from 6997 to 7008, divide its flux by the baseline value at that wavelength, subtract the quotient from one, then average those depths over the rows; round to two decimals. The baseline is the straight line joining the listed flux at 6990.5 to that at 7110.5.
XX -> 0.09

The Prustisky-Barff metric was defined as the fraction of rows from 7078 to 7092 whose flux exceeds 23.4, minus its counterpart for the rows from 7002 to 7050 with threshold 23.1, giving -0.24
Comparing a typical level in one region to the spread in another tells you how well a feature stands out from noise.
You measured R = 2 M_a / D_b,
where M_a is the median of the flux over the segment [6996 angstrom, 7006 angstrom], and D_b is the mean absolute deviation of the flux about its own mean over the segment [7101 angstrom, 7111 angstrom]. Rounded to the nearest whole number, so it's 50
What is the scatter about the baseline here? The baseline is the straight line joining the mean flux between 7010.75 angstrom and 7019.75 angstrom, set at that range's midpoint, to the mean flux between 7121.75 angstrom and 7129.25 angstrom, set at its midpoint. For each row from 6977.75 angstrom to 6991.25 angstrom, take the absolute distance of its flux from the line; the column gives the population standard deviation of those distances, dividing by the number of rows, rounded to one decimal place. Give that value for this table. 1.6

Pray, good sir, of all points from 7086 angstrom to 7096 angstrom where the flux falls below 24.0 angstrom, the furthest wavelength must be 7095.5 angstrom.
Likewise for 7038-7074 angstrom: 7073.0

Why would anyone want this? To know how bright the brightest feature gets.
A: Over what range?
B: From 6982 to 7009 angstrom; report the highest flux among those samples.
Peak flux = 35.11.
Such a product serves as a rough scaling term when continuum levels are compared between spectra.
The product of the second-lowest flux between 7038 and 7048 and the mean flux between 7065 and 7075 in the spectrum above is 546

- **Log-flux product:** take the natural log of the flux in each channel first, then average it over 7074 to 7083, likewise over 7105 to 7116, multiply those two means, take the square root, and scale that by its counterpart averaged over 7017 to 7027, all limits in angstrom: 10.1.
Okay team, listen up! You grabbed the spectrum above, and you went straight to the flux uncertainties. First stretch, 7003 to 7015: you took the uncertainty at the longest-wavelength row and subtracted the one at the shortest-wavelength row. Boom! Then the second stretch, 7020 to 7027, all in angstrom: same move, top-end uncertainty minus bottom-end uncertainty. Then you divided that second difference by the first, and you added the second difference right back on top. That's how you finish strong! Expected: -3.6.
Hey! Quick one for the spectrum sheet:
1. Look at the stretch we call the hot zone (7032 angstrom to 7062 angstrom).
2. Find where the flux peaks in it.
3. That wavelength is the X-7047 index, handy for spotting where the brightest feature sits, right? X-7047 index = 7052.0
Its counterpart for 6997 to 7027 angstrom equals 7025.0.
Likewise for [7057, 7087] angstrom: 7067.0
